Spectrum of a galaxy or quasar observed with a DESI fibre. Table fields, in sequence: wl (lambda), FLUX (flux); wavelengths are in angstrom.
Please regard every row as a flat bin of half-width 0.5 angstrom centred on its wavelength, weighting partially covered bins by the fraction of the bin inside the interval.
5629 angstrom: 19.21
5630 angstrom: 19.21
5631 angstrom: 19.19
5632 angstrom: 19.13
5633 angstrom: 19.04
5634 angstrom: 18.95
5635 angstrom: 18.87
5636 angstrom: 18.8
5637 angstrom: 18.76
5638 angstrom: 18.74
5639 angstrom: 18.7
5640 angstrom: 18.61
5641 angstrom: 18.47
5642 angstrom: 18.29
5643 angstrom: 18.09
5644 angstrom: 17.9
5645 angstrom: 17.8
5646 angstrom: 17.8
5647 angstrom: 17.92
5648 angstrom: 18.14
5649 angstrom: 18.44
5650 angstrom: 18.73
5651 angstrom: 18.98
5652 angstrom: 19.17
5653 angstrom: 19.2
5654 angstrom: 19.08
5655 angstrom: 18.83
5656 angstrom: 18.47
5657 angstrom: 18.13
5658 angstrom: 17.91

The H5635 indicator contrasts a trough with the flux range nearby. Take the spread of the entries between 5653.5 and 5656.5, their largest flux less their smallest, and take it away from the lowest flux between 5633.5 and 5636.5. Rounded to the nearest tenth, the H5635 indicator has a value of 18.2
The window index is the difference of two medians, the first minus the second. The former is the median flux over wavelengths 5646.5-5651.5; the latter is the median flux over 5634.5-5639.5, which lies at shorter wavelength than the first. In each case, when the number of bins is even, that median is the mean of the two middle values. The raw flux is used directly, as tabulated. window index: -0.3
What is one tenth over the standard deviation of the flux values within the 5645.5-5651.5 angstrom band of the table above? 0.2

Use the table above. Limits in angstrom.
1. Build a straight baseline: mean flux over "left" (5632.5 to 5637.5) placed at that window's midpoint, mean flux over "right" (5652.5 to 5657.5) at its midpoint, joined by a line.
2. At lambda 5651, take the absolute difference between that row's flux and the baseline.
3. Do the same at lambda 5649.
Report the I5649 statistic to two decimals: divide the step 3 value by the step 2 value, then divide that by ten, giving 0.16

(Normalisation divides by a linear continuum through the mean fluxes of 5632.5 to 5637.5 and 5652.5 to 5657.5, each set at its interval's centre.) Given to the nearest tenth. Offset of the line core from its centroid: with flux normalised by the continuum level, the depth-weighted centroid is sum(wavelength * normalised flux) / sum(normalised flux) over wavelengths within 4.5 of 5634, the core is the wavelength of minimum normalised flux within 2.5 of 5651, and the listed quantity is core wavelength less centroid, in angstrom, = 15.0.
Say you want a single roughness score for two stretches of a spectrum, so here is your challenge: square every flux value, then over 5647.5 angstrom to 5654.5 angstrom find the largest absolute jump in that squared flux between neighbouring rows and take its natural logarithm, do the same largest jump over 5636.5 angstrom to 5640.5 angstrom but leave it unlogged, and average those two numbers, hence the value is 2.9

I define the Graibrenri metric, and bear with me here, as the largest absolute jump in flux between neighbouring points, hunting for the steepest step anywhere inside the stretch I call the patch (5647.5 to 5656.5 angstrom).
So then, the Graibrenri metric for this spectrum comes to 0.36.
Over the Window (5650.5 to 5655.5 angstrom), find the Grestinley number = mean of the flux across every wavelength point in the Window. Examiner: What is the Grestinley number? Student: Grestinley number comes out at 19.1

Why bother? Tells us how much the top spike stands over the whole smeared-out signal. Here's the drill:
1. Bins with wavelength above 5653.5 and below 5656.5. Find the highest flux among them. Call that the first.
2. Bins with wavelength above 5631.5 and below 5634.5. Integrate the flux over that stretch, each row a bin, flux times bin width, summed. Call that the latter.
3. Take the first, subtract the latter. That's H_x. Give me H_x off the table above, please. -38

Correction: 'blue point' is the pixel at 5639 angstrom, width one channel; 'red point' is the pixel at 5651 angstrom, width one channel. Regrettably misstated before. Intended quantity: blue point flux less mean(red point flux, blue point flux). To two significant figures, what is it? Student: -0.14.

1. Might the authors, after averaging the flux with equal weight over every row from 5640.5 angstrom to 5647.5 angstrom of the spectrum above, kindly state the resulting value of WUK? 18.0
